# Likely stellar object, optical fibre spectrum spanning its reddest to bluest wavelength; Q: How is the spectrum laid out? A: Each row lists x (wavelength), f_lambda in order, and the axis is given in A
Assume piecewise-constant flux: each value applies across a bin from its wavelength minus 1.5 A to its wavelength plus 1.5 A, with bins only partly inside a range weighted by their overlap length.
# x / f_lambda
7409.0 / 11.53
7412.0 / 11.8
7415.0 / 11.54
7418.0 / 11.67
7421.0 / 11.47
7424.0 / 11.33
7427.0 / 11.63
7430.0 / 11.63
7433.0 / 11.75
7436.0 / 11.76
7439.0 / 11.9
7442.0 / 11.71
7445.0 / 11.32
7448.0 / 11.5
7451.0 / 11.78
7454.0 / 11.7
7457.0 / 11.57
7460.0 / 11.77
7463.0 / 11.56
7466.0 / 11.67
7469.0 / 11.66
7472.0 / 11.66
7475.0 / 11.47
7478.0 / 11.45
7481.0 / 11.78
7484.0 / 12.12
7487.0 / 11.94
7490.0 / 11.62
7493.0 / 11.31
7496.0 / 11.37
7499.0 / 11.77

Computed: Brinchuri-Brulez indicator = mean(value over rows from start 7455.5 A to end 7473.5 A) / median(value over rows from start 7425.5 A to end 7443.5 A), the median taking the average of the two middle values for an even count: 0.99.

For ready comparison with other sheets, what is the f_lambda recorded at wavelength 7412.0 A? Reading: 11.8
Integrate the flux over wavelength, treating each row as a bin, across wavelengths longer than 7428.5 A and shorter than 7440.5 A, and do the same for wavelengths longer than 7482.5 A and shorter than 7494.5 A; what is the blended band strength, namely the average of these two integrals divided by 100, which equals 1.41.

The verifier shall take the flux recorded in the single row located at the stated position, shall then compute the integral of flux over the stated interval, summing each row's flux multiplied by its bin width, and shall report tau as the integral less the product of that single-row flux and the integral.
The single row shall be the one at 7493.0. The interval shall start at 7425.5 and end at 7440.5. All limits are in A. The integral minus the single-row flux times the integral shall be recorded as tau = -1815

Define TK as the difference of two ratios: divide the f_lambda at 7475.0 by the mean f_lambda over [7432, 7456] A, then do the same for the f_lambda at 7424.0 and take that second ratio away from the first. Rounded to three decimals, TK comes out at 0.012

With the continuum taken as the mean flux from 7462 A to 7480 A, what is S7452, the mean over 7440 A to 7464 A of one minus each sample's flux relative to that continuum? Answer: -0.0031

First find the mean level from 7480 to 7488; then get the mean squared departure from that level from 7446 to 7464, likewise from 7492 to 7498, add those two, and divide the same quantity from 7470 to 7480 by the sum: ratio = 0.39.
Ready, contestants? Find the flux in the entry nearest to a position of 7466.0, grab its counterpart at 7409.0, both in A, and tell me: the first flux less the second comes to 0.14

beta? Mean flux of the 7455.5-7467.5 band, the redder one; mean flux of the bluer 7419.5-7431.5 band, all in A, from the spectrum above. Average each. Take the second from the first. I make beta 0.13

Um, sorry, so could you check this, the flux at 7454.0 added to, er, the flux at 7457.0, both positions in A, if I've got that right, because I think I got 23.27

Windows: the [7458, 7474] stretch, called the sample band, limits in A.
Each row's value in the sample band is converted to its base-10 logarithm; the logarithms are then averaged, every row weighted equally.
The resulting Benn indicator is 1.067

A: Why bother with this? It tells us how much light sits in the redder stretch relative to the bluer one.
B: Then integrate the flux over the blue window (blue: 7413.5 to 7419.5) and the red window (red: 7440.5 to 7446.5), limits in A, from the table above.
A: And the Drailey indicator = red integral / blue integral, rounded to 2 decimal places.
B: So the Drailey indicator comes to 0.99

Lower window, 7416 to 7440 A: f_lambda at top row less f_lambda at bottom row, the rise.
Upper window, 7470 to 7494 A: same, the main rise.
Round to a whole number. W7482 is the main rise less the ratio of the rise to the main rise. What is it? 0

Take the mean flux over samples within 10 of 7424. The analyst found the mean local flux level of 11.57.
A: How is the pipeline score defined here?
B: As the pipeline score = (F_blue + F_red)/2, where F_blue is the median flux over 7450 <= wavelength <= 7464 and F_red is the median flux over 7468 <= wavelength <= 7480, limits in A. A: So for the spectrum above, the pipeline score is 11.6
